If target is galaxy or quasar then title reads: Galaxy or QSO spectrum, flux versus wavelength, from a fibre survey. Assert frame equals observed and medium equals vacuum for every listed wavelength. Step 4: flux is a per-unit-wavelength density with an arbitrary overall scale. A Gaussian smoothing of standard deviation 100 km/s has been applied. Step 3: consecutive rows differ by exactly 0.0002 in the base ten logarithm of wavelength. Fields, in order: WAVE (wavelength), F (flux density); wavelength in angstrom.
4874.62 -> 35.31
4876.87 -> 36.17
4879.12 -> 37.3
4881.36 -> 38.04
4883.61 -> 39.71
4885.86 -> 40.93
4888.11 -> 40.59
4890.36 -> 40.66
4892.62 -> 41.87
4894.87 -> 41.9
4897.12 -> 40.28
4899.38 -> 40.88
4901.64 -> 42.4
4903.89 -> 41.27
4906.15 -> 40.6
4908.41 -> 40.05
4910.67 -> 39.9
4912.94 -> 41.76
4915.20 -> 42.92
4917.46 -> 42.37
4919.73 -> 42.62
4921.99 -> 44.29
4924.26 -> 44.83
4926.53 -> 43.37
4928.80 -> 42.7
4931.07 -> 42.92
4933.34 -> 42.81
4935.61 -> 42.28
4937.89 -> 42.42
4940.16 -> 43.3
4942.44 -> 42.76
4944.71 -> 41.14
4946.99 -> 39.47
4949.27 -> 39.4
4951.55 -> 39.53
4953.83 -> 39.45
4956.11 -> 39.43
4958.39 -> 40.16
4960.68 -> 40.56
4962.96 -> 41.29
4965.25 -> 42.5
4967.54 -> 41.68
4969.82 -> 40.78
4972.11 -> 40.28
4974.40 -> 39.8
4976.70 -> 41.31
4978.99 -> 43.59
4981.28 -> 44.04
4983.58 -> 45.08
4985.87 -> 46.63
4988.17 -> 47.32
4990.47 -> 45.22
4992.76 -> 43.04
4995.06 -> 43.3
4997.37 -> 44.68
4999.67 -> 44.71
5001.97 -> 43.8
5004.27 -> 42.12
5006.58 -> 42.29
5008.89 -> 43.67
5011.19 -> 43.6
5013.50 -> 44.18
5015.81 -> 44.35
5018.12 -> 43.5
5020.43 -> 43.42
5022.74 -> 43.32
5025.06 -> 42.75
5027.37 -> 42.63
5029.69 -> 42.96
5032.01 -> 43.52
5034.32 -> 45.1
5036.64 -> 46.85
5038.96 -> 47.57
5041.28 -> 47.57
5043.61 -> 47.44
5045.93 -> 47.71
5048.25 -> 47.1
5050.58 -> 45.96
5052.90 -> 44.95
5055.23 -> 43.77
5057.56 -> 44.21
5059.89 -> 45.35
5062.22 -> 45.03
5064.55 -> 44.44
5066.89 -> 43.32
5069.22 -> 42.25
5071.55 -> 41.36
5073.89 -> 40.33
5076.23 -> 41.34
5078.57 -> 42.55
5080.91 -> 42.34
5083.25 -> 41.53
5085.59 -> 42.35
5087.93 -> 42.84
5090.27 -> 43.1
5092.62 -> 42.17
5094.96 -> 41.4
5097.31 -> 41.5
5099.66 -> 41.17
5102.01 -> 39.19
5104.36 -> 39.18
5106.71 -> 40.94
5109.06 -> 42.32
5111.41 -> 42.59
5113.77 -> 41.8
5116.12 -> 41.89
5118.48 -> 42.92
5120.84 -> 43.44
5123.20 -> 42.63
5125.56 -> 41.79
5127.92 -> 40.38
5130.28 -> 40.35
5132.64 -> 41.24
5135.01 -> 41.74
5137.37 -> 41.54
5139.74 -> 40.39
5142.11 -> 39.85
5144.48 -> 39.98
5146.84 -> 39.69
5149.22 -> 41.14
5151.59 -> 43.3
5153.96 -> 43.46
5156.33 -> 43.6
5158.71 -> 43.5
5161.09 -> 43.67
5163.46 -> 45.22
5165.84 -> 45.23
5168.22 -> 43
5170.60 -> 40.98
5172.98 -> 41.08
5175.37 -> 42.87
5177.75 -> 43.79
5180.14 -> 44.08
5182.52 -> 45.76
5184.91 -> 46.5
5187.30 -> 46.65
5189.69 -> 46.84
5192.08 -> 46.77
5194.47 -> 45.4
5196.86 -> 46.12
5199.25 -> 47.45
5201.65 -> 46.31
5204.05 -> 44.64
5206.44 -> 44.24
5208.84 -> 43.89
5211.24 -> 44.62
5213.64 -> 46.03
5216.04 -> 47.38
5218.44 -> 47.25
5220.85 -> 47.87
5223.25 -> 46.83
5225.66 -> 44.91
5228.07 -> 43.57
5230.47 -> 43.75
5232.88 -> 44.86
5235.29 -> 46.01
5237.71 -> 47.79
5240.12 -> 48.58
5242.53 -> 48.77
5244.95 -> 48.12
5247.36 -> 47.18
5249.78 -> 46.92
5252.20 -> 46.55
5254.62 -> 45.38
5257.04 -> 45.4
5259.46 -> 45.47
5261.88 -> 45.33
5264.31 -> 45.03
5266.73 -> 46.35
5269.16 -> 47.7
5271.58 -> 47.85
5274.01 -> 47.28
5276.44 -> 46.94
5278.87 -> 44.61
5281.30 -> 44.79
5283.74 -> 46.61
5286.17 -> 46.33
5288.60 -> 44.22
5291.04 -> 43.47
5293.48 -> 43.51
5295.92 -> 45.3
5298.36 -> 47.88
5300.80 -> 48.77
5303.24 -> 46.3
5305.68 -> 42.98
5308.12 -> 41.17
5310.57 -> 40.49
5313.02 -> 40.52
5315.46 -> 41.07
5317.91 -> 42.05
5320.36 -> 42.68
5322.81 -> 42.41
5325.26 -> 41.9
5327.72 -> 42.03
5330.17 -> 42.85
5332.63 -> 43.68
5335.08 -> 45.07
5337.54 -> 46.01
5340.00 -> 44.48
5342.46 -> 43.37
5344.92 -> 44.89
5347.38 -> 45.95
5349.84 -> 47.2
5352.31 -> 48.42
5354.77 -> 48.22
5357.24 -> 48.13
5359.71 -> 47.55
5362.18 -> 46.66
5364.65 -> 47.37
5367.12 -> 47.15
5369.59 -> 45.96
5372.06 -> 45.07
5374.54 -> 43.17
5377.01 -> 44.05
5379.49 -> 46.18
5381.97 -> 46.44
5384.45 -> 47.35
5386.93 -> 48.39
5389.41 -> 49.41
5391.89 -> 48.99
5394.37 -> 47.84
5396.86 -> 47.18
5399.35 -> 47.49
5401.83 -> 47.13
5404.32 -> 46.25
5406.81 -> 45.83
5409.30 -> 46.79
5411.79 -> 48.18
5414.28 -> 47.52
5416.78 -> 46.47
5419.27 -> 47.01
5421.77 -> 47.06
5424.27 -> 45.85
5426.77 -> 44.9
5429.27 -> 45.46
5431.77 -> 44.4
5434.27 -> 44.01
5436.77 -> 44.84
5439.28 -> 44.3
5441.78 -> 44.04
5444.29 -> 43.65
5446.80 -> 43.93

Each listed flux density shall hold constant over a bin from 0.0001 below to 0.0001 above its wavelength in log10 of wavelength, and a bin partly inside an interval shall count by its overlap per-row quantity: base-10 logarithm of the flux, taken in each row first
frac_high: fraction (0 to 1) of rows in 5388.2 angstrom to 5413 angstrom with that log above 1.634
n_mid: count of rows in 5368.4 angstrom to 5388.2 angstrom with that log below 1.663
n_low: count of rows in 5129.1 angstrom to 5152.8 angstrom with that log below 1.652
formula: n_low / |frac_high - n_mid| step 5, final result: 3.3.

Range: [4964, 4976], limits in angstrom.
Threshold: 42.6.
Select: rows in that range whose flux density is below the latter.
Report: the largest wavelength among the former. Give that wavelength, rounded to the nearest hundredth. 4974.40 angstrom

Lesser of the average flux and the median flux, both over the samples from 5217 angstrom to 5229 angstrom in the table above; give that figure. 46.1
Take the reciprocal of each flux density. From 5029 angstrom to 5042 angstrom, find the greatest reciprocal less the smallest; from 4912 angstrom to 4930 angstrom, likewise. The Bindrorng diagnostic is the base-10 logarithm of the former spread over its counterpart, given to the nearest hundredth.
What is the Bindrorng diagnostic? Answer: 0.14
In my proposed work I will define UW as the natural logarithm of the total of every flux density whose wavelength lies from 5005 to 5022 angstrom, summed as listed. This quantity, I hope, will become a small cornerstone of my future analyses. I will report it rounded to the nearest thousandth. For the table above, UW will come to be 5.720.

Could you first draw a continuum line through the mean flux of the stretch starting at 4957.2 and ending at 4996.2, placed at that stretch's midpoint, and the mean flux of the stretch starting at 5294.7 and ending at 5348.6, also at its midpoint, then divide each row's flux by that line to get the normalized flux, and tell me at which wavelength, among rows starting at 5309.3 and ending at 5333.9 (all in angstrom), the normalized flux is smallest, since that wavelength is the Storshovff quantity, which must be 5310.57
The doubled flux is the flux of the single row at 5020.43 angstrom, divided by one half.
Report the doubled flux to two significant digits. 87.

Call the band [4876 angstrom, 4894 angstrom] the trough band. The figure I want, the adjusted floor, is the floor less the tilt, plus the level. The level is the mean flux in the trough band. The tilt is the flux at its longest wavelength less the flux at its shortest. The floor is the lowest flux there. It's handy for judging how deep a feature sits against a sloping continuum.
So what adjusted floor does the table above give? 70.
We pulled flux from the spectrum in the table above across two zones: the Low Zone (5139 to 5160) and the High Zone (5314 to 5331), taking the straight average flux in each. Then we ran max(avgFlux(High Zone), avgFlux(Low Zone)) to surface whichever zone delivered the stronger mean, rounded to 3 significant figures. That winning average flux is 42.1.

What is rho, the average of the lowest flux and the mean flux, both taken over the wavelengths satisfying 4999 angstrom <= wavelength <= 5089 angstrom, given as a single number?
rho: 42.1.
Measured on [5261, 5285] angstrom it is 45.4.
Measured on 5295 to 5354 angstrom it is 42.3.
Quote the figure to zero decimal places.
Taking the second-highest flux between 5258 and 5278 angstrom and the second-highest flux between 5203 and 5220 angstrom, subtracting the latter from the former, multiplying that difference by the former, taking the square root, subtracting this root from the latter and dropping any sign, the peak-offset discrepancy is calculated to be 43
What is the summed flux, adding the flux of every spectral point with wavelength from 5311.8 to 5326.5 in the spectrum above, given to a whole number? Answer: 251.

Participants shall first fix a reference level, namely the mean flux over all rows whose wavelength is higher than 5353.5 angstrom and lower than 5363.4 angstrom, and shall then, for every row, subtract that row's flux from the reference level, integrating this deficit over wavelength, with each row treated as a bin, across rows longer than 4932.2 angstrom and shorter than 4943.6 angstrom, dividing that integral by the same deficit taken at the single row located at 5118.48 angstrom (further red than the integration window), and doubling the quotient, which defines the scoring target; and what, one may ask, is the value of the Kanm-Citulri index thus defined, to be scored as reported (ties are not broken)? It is 24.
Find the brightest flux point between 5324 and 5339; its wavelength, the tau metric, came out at 5337.54 angstrom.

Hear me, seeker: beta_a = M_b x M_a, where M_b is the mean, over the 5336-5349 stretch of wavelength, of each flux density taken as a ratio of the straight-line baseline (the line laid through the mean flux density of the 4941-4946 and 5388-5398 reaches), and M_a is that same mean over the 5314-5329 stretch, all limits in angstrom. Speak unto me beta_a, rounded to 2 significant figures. 0.84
